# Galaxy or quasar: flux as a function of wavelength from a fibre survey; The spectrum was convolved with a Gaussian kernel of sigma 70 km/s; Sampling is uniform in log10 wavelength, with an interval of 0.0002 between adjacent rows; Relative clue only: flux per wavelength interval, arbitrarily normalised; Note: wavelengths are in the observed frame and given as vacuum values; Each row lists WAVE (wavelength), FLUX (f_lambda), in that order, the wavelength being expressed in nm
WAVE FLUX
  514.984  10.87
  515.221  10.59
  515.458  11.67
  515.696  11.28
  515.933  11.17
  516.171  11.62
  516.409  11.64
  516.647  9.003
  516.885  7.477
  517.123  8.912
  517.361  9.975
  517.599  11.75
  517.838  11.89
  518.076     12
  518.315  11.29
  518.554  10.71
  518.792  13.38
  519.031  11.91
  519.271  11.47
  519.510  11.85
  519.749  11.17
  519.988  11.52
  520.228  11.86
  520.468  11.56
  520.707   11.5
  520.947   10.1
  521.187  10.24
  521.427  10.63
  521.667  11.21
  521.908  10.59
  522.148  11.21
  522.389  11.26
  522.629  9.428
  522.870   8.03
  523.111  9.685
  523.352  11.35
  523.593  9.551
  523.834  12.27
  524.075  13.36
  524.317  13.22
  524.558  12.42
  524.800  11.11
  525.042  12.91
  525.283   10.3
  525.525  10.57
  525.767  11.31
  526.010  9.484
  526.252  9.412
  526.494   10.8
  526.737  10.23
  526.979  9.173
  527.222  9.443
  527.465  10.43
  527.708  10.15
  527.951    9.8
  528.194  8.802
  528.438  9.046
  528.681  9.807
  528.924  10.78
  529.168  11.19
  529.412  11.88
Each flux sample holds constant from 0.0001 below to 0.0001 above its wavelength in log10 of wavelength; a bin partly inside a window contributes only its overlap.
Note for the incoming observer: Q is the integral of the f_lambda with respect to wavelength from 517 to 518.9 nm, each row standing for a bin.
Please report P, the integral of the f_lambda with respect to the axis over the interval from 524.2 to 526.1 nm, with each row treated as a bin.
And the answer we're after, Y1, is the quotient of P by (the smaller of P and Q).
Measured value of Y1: 1.02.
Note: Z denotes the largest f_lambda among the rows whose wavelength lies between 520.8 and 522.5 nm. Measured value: 11.26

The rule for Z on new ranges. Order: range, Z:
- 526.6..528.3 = 10.43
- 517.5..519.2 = 13.38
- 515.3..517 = 11.67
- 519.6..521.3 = 11.86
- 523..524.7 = 13.36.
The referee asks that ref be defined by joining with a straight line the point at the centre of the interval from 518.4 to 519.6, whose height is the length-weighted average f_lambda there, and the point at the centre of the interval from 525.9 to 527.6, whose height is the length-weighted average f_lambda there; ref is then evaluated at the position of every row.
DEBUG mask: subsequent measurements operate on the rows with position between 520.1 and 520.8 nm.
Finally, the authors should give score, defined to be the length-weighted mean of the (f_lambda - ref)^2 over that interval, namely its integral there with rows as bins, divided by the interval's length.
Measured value 0.0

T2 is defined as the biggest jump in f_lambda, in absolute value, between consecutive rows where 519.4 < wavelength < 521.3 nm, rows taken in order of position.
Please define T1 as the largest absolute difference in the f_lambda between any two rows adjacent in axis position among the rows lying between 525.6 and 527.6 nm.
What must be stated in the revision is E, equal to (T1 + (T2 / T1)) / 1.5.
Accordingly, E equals 1.73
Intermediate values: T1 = 1.8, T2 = 1.40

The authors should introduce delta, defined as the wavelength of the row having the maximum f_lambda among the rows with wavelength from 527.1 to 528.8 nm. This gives 527.465 nm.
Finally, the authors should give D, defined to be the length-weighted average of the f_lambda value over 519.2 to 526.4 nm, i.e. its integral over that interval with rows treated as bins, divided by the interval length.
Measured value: 11.0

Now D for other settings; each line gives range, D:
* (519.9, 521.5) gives 11.1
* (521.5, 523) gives 10.3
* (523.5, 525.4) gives 11.9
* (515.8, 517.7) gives 10.2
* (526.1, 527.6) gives 9.9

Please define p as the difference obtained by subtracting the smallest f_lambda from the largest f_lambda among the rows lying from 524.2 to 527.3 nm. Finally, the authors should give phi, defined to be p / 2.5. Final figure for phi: 1.6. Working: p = 4.0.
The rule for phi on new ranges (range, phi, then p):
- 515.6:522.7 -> 2.4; 5.9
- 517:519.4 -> 1.8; 4.5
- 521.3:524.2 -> 2.1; 5.3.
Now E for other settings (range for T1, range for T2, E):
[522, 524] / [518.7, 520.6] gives 2.17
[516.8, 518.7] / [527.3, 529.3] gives 1.56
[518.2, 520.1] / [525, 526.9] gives 2.43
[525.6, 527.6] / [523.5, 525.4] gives 2.21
